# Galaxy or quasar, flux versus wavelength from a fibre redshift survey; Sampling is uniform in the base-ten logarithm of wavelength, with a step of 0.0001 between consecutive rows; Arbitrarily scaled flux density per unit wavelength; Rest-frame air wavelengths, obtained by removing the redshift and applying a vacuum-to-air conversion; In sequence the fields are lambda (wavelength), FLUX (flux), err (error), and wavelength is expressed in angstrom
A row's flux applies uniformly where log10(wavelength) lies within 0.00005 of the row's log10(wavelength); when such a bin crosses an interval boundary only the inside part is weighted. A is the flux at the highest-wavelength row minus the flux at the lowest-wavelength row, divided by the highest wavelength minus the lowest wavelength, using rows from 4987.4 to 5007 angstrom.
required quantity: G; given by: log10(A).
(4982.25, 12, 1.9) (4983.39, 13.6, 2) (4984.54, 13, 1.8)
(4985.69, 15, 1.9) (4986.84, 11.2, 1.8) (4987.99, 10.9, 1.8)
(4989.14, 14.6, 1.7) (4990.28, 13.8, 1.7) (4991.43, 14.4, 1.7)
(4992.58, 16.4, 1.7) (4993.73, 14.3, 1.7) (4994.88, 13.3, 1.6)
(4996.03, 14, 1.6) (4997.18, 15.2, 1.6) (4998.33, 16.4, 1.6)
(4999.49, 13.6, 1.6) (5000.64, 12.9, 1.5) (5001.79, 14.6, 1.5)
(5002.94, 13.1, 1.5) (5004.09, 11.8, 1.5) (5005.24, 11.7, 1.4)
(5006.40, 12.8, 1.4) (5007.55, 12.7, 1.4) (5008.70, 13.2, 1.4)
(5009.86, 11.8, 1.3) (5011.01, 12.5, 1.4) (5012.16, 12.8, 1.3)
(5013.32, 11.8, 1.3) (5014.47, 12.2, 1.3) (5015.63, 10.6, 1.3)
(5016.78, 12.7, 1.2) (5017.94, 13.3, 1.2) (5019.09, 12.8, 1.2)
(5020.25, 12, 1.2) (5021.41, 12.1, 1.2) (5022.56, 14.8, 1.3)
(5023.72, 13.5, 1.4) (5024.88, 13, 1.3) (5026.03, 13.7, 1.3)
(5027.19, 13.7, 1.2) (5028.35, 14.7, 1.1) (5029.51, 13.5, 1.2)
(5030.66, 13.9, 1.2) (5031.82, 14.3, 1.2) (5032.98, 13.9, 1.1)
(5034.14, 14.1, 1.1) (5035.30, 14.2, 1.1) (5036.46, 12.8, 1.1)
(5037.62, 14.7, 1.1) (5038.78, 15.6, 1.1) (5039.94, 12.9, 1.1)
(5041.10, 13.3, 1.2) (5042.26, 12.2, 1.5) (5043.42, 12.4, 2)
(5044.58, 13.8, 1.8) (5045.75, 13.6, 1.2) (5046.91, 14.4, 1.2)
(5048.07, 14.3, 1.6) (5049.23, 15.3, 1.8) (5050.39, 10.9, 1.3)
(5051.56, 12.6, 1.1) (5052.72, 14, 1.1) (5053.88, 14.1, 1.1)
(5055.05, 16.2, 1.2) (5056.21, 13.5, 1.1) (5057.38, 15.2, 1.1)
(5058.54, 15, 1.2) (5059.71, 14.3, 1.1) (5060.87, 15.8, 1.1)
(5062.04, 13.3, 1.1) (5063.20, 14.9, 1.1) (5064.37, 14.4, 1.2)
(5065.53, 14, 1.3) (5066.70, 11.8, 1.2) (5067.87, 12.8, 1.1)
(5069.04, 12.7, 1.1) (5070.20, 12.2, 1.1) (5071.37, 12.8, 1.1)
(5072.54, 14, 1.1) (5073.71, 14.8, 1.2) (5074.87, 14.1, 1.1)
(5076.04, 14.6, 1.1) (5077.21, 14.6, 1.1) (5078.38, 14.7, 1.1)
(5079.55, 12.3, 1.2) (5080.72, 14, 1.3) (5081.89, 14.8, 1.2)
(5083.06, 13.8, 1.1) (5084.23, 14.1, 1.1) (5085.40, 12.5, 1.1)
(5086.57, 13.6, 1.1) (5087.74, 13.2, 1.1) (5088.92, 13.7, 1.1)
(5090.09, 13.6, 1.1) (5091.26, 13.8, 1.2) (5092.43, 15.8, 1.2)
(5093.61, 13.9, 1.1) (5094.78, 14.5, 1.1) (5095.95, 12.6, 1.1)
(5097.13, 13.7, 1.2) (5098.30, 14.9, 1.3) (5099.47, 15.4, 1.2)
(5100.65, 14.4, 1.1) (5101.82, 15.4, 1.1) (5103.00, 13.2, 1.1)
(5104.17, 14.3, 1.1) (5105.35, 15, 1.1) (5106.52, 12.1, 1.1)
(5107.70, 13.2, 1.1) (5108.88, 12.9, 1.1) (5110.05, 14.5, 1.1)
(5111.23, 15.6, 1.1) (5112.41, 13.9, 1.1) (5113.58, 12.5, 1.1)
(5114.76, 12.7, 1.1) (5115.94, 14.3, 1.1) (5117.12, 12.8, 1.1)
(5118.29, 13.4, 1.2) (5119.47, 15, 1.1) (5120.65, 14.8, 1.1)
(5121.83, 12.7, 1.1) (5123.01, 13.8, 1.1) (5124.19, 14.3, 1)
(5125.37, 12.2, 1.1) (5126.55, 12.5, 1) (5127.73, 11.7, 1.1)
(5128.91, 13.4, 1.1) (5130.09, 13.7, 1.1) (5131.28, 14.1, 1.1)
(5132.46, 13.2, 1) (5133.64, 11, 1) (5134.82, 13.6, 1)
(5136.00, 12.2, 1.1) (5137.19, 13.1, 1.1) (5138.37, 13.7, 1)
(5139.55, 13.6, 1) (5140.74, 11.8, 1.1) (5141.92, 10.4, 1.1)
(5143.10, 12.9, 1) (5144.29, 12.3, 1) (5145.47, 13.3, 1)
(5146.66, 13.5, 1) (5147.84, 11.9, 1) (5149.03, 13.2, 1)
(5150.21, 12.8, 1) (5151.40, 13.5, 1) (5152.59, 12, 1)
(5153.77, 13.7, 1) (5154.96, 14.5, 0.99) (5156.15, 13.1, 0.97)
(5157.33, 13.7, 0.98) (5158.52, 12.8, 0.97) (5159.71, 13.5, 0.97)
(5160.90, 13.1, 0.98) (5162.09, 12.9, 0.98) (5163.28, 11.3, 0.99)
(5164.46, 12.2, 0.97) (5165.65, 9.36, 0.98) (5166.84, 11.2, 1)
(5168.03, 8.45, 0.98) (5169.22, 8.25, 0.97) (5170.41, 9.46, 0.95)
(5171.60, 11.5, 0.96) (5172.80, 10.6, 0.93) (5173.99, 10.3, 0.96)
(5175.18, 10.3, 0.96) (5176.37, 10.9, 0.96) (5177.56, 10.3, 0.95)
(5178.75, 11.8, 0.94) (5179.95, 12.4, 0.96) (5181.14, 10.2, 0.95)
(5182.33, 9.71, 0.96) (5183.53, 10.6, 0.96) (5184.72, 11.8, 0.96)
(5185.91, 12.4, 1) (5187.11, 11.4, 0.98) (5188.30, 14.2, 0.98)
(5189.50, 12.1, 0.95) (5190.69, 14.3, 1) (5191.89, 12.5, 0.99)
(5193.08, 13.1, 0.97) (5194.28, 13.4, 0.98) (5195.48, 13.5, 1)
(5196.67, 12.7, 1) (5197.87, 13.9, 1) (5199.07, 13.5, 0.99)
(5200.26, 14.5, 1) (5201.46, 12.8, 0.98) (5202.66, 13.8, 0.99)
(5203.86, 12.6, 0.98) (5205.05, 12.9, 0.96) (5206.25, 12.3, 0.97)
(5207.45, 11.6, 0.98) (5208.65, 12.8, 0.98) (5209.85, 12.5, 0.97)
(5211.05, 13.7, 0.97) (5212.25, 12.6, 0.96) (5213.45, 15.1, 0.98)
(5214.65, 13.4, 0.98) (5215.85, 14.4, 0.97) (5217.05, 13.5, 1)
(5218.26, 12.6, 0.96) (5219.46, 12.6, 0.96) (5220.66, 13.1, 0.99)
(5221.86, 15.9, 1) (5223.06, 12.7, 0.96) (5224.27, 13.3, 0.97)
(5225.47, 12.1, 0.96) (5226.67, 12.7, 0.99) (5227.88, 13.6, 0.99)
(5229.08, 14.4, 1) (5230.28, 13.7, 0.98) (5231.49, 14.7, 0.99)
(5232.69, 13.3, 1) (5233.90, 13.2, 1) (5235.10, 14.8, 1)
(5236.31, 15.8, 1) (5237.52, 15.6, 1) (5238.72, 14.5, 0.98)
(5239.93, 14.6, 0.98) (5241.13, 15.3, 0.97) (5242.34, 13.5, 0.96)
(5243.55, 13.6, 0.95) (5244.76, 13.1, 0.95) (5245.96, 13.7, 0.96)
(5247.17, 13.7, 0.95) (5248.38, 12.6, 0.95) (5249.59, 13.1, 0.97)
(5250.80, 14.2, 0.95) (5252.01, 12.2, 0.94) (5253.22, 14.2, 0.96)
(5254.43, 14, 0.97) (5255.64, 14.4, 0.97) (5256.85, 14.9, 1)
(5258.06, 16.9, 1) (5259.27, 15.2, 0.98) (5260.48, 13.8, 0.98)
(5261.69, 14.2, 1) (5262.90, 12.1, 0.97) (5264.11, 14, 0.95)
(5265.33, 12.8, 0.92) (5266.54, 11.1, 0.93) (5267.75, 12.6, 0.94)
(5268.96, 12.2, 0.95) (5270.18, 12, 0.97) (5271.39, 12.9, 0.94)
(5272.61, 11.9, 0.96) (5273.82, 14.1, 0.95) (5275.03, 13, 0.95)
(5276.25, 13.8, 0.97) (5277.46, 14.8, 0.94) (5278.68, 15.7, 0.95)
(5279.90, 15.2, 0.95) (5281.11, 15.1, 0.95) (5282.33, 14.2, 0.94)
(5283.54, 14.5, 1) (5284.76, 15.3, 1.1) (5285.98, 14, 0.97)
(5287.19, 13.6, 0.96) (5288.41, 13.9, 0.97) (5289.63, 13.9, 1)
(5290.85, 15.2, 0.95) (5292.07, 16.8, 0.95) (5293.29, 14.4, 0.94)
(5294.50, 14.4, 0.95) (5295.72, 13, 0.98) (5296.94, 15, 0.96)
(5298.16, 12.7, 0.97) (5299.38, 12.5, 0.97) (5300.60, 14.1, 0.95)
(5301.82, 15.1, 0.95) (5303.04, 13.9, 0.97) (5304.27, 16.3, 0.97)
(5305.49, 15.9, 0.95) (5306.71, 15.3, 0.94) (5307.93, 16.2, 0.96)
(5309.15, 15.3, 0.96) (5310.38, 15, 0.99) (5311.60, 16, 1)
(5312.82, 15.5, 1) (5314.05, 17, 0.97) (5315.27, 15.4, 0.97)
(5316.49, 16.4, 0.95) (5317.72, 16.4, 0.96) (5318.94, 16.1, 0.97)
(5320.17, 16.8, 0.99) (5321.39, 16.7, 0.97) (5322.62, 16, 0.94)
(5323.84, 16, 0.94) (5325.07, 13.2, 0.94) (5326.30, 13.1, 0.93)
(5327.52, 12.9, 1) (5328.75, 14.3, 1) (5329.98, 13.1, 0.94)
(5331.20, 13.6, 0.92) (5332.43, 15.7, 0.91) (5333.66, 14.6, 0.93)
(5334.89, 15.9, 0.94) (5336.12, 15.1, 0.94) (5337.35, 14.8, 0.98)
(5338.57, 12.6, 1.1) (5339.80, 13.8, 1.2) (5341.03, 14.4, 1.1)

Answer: -1.0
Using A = 0.103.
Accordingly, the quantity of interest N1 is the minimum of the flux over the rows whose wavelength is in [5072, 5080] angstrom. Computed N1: 12.3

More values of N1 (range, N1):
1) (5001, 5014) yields 11.7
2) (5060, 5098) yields 11.8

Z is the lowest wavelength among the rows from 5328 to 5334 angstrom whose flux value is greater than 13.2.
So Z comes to 5328.75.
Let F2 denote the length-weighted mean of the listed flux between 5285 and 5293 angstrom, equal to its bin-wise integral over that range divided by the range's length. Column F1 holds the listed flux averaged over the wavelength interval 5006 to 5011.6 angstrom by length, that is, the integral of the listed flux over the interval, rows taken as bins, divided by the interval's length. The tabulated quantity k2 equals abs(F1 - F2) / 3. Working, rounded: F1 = 12.6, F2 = 14.6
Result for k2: 0.66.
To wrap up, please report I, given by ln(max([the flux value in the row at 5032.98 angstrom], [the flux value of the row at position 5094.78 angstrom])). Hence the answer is 2.67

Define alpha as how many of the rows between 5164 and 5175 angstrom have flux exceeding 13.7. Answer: 0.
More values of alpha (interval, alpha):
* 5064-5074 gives 4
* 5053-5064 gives 7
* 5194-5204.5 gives 3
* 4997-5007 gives 3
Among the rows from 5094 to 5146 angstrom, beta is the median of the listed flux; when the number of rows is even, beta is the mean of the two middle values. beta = 13.40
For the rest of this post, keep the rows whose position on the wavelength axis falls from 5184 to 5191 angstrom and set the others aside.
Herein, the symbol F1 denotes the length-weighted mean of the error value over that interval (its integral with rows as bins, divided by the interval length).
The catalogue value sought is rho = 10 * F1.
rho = 9.8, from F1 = 0.98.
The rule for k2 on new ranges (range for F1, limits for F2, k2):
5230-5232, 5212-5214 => 0.06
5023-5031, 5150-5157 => 0.14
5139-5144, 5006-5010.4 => 0.15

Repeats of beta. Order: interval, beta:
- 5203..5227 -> 12.75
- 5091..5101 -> 14.40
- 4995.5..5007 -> 13.35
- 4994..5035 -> 13.20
